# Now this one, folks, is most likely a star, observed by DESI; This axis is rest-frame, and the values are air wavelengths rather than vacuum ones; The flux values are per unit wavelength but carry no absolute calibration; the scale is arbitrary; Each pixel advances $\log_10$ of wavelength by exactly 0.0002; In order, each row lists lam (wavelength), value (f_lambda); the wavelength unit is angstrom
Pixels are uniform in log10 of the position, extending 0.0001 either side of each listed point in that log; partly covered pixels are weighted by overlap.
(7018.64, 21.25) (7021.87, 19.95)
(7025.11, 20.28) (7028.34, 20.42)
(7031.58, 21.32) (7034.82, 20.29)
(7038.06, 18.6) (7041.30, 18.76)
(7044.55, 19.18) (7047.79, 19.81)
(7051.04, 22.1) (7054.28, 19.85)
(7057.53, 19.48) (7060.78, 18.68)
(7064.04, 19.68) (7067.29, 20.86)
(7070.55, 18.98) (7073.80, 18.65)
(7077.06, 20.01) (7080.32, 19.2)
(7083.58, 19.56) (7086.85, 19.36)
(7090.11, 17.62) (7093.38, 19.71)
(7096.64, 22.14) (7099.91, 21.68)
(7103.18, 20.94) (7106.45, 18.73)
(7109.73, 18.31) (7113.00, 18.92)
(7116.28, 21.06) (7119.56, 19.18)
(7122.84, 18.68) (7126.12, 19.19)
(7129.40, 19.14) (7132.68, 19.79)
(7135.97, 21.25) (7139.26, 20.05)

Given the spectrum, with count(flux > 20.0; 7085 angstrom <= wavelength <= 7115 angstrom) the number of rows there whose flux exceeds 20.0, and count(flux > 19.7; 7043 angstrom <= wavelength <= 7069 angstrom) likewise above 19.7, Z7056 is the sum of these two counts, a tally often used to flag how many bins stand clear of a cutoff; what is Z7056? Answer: 7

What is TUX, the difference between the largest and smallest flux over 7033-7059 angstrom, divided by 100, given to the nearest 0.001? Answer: 0.035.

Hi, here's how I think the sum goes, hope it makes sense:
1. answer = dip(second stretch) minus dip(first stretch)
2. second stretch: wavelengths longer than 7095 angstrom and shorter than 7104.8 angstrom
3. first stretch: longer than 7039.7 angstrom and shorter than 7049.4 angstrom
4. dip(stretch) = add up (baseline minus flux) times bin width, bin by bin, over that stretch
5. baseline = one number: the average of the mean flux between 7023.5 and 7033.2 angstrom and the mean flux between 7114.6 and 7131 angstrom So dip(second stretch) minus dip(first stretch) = -23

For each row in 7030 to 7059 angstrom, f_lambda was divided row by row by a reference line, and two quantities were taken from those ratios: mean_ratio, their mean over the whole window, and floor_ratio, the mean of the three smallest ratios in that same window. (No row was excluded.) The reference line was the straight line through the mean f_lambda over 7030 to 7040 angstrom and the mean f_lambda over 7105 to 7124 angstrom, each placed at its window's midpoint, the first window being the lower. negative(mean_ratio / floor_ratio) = -1.06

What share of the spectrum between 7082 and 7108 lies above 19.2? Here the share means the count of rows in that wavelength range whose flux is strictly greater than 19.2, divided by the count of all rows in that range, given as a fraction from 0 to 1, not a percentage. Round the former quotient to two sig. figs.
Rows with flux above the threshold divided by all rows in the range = 0.75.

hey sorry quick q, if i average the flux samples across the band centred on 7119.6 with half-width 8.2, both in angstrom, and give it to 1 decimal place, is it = 19.4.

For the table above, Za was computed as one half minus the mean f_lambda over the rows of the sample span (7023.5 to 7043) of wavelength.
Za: -19.4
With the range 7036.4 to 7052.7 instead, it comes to -19.2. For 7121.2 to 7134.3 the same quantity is -18.7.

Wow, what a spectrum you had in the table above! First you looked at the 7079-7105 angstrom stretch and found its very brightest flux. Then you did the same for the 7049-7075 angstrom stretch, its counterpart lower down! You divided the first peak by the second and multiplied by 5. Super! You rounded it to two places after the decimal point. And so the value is 5.01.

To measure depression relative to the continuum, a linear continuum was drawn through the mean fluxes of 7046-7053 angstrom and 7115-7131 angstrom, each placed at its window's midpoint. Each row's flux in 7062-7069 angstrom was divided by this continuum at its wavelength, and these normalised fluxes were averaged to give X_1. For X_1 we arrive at 0.98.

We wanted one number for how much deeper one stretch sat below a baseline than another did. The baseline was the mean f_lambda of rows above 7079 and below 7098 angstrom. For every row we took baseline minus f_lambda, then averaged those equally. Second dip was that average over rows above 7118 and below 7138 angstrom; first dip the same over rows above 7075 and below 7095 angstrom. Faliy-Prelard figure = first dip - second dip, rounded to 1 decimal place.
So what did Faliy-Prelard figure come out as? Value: 0.3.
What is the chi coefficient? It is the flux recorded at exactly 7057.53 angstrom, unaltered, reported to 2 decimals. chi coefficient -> 19.48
